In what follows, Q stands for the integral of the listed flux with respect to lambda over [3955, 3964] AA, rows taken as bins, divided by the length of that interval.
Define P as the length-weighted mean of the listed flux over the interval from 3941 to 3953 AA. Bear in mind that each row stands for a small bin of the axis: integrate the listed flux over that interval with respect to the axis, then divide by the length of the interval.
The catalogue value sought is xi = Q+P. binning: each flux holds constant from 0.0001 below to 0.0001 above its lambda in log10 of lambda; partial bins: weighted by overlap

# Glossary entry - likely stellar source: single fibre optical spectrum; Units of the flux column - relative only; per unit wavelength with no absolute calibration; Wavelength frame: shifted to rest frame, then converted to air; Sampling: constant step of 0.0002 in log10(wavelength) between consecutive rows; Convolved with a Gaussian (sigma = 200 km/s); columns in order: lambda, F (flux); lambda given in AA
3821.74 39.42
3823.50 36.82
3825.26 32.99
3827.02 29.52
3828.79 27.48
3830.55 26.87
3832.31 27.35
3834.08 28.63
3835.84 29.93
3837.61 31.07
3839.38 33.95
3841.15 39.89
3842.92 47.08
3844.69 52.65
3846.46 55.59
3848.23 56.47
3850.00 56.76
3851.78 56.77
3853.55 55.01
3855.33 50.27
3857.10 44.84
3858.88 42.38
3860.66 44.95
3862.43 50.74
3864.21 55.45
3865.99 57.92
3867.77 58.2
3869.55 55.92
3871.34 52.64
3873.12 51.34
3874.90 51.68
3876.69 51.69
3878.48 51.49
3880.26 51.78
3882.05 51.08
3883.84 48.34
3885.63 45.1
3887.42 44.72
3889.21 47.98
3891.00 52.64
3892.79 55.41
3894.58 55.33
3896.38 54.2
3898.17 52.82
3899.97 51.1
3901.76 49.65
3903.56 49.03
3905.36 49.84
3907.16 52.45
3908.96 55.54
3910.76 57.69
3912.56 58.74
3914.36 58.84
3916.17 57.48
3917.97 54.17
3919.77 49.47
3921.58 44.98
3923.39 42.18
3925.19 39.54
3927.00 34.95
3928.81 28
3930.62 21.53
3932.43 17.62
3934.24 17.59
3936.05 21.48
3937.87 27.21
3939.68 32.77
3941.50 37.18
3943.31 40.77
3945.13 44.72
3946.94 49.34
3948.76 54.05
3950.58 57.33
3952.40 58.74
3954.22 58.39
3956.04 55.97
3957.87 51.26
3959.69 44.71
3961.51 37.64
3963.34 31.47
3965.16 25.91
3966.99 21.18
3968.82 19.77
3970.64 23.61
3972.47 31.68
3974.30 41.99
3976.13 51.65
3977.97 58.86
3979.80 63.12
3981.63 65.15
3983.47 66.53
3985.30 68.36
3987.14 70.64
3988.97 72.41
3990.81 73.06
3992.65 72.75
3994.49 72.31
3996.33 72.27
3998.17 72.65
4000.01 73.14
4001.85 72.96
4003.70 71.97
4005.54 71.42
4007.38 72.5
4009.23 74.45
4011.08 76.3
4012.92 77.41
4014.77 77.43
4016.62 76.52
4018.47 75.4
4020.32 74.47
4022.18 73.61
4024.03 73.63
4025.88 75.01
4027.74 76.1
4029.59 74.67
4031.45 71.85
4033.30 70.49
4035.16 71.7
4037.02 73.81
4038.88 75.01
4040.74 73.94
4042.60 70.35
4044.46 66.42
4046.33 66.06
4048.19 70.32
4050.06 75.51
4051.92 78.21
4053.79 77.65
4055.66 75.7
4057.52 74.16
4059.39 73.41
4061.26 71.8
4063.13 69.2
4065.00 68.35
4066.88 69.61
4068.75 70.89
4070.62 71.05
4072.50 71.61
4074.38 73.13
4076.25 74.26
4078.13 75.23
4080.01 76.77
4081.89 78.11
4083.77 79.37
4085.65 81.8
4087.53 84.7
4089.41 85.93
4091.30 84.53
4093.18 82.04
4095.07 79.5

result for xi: 94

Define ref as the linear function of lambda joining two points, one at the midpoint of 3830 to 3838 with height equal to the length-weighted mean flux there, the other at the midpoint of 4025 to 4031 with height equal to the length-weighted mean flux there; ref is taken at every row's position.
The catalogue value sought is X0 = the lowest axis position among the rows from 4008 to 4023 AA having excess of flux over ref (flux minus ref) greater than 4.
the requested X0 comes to 4011.08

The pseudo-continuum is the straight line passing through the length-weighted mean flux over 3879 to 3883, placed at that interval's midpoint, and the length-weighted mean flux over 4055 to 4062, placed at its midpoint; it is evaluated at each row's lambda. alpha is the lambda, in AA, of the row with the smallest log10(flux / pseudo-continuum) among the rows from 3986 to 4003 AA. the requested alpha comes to 3987.14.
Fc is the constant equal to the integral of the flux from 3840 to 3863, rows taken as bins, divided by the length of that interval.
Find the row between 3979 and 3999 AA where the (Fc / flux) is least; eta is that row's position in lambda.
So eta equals 3990.81 AA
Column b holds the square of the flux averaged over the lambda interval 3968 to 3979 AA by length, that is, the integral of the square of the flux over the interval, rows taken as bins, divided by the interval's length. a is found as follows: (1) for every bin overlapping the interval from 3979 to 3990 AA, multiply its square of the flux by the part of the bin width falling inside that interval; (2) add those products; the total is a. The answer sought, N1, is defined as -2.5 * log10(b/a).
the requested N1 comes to 3.7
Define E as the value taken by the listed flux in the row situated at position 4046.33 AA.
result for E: 66.06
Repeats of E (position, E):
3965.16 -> 25.91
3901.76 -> 49.65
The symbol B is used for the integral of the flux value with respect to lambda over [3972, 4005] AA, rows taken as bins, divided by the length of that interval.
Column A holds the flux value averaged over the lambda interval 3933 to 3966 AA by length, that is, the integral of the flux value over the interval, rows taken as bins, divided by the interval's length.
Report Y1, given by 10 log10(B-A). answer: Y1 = 13.9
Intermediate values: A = 41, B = 66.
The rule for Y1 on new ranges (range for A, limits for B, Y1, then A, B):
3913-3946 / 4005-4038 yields 15.7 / 38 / 74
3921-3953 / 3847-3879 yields 11.9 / 37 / 53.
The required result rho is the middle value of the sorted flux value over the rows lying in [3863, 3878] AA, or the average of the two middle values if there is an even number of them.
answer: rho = 54.0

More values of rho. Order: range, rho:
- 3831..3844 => 31.1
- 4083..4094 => 83.3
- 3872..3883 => 51.6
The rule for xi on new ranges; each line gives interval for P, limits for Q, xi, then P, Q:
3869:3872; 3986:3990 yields 125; 54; 71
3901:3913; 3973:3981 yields 106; 53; 53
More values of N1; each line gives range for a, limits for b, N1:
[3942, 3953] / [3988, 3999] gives 1.8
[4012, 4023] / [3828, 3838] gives 4.7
